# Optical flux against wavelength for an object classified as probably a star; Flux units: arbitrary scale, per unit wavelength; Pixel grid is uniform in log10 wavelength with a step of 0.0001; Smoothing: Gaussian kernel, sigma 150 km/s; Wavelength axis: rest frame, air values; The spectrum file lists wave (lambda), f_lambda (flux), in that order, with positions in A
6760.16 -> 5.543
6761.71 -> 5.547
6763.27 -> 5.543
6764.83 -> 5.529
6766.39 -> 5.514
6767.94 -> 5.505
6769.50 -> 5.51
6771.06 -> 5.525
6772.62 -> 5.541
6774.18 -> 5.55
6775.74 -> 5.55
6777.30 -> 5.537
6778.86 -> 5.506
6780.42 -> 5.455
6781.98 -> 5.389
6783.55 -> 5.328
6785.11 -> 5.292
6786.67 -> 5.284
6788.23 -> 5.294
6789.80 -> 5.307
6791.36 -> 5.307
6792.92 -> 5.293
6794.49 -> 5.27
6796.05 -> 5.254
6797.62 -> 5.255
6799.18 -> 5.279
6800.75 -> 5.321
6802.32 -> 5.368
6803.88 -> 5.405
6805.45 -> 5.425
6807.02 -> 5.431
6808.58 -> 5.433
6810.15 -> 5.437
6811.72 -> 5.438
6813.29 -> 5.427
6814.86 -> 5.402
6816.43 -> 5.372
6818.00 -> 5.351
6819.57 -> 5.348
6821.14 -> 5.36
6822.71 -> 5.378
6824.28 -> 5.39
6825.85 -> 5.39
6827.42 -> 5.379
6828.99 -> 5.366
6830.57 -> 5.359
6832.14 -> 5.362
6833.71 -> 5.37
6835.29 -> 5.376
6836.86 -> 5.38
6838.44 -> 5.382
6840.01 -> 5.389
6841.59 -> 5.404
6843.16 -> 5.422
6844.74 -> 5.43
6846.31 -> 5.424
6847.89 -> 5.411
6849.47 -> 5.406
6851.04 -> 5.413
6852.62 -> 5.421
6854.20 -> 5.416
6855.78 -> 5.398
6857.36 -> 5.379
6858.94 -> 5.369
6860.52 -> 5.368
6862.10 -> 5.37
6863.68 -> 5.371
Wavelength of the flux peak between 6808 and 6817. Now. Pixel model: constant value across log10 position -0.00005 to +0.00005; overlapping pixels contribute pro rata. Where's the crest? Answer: 6811.72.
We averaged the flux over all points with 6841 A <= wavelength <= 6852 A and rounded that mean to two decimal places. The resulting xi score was 5.42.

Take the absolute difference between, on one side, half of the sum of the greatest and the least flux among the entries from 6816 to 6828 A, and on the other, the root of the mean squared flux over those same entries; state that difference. 0.0020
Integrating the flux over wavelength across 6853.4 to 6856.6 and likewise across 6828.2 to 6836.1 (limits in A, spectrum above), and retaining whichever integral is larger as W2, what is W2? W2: 42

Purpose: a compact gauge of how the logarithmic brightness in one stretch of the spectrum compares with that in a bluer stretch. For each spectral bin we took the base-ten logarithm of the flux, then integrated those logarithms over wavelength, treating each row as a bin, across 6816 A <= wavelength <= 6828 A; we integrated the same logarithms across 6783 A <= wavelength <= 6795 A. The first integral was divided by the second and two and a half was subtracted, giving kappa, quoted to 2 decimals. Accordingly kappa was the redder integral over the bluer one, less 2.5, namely -1.49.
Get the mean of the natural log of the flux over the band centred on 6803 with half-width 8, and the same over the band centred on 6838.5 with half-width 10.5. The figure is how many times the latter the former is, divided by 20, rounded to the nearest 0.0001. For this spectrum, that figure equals 0.0498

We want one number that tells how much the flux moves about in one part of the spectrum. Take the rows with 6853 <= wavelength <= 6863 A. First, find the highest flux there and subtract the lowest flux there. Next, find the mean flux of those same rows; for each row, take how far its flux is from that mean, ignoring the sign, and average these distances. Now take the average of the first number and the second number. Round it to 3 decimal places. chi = 0.032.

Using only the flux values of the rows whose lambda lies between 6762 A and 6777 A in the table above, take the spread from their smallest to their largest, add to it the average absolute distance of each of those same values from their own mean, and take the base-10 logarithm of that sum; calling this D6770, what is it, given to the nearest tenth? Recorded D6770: -1.2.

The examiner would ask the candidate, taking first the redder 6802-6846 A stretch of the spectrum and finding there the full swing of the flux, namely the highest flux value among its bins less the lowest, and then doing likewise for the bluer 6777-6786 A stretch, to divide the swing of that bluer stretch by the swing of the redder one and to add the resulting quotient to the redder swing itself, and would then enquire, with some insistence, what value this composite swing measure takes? 2.8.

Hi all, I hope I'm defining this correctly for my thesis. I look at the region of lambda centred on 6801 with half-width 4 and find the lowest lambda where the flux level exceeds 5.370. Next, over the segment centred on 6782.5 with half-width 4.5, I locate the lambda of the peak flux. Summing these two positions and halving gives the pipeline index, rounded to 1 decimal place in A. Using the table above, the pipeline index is 6791.4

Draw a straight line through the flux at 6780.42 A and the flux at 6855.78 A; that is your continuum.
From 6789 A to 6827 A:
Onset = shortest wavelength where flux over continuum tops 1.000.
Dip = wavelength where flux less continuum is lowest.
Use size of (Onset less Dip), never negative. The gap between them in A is 14.1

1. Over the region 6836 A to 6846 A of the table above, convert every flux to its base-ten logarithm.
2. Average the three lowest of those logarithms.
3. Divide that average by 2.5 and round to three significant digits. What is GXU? 0.292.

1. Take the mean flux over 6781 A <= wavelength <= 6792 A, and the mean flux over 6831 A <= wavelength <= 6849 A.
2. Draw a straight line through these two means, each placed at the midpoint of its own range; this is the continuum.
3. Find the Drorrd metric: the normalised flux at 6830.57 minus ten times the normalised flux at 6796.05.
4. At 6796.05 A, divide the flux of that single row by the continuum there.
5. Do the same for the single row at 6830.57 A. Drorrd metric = -8.86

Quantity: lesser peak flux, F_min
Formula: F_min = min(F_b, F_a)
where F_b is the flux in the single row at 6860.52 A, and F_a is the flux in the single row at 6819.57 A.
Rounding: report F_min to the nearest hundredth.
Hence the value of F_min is 5.35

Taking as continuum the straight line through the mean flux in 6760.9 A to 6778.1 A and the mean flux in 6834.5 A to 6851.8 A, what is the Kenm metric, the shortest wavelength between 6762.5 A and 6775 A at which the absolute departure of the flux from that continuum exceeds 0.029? 6767.94 A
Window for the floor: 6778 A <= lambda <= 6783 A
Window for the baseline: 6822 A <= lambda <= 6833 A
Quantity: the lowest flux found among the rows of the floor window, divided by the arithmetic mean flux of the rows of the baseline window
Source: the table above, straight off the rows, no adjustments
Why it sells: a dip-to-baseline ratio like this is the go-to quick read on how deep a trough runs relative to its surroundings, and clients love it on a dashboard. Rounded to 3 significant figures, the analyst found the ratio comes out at 1.00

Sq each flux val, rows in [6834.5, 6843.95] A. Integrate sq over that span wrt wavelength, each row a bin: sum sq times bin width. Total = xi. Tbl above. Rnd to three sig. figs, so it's 275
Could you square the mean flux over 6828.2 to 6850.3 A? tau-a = 29.1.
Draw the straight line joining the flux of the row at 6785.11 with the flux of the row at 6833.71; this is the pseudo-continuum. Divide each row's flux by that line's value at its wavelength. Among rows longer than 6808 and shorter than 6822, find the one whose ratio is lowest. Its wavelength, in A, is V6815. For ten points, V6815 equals 6819.57 A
